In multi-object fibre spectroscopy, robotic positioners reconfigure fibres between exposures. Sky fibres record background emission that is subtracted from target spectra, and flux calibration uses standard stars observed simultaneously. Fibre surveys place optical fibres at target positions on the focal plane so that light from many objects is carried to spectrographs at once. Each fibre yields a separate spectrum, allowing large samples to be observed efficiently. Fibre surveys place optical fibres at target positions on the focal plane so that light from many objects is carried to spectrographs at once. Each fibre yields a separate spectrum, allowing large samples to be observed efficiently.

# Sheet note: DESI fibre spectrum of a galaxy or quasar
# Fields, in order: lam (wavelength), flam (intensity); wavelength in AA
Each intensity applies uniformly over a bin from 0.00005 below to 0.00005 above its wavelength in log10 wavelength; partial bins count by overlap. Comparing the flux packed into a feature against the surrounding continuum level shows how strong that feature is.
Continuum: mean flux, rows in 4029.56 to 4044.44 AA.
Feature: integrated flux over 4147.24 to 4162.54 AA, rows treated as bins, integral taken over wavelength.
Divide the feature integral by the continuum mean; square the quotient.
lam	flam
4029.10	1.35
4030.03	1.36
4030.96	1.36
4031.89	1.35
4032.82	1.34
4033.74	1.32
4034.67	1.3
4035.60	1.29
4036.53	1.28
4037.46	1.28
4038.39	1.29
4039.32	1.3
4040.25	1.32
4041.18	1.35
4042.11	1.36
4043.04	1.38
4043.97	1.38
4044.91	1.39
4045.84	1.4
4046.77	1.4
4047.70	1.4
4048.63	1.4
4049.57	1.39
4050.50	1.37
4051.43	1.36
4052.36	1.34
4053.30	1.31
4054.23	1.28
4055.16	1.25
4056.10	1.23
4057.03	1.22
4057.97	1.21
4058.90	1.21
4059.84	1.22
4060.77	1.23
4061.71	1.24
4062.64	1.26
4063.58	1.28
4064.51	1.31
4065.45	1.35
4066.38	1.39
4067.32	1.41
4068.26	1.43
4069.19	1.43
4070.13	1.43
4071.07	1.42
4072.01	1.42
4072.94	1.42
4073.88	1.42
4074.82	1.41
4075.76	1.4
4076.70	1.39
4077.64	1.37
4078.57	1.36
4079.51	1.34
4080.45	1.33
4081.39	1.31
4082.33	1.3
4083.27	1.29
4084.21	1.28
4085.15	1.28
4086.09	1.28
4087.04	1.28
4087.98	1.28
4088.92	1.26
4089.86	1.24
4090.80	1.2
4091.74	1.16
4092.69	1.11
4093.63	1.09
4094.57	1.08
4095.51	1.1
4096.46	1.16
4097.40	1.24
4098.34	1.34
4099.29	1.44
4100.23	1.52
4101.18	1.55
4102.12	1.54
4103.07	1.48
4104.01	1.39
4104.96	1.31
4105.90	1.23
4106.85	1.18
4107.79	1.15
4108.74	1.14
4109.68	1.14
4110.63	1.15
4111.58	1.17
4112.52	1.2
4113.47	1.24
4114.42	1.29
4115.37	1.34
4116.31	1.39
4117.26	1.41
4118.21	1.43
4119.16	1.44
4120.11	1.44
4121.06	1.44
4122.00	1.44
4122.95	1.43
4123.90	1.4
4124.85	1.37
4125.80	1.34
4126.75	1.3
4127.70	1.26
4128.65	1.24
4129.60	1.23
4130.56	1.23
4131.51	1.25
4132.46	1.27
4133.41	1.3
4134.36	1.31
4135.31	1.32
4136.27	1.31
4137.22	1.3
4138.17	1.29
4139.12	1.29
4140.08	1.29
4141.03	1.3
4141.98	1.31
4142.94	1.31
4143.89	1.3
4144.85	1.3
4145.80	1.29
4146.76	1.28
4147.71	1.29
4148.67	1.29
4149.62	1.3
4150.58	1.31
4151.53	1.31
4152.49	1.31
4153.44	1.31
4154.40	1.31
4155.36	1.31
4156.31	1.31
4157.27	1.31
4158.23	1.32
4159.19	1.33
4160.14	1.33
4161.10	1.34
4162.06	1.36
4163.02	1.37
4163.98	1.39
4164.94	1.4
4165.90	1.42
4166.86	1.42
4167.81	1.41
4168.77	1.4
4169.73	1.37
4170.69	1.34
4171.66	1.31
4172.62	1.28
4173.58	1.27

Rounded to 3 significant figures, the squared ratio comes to 229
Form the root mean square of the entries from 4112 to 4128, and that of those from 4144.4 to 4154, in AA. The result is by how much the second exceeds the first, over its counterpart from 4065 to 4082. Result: -0.05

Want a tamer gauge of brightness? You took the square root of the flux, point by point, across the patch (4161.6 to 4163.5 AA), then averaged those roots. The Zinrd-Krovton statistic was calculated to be 1.17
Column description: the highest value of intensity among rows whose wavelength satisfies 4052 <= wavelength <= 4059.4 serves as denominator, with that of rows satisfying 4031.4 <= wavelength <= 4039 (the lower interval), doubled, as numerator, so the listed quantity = 2.01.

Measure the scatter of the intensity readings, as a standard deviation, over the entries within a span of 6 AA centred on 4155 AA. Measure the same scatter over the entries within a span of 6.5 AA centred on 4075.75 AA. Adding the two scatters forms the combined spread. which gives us 0.02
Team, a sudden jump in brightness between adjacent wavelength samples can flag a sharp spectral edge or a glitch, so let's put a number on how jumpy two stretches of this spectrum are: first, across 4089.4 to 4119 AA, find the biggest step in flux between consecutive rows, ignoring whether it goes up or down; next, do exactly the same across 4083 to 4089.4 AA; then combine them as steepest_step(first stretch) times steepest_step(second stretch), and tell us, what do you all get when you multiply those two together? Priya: 0.0020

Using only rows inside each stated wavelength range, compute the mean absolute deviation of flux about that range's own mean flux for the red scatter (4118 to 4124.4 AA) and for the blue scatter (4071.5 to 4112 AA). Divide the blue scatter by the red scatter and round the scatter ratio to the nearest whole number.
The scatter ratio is 11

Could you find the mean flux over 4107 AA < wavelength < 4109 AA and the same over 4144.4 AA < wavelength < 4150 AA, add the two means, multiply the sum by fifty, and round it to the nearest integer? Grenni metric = 122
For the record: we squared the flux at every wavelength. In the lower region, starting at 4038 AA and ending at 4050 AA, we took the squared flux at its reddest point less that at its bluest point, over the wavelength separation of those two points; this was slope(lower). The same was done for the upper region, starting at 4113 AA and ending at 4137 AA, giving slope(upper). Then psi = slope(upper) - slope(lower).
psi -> -0.016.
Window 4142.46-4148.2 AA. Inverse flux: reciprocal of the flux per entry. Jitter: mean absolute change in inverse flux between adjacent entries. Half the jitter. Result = 0.0024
